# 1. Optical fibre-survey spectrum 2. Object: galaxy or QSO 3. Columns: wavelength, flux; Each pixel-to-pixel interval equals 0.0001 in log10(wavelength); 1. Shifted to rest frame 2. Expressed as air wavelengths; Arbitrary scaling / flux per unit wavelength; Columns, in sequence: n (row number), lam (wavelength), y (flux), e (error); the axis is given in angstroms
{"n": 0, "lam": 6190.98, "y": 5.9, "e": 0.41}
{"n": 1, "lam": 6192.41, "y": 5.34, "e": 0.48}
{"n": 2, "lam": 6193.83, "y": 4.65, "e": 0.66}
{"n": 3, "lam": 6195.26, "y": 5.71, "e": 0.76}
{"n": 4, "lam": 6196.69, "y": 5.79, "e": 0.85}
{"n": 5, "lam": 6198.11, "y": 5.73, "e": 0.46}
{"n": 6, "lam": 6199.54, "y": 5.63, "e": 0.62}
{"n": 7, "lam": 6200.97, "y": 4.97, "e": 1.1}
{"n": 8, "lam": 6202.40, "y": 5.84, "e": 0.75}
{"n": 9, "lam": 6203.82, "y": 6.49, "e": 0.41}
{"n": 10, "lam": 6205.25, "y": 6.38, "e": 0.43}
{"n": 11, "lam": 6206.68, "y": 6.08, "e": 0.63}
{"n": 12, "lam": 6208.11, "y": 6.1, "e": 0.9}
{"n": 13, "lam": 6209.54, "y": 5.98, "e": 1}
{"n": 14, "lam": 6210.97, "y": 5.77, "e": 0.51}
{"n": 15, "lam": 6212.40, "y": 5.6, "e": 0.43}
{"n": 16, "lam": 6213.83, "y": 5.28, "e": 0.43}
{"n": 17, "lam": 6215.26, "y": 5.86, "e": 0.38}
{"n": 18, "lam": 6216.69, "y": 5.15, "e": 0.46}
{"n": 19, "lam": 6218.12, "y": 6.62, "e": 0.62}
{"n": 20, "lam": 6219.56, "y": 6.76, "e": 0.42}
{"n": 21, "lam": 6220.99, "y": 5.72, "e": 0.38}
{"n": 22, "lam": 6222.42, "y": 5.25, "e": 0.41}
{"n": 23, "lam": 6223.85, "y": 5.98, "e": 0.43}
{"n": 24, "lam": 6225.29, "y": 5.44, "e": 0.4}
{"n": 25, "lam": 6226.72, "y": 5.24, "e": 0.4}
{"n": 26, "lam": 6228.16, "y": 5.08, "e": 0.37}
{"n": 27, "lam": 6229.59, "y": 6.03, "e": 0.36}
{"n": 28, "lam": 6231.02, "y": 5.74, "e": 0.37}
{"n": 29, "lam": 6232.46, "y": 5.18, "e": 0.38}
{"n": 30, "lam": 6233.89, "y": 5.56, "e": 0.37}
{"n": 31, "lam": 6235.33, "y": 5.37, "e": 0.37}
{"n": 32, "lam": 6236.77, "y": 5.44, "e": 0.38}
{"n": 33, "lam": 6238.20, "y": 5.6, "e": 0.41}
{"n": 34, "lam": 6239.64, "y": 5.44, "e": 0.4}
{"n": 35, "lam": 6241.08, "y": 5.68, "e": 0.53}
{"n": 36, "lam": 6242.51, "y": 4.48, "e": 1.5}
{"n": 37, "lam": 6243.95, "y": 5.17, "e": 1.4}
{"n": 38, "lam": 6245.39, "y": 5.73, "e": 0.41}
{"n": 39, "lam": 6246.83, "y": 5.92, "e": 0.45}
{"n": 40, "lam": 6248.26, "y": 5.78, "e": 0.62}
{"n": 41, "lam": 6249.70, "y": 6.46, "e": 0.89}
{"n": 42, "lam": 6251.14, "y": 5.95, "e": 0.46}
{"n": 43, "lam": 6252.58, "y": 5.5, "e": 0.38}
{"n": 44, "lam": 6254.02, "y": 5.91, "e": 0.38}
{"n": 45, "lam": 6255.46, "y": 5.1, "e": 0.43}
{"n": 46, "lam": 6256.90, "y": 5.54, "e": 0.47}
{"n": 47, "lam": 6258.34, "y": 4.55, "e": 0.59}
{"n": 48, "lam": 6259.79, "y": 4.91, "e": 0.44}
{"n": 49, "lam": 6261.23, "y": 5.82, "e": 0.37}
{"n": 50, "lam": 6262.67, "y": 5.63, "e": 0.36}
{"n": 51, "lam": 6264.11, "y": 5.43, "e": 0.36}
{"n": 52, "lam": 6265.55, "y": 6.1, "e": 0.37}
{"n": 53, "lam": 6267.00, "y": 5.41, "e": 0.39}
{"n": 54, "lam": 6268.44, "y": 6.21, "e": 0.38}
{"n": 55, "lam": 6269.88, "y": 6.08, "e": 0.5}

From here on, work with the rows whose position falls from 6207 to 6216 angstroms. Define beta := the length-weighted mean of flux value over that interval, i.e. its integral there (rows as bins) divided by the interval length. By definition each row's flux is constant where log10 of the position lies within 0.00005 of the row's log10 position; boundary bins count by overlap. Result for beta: 5.78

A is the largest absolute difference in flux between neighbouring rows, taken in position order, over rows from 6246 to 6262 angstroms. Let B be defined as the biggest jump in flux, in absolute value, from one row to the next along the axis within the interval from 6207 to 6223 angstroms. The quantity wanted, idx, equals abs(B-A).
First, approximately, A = 0.99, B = 1.47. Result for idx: 0.48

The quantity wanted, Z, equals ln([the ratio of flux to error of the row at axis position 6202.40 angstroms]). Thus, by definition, 2.1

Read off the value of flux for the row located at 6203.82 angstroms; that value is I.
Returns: 6.49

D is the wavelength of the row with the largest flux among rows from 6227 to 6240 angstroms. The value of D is 6229.59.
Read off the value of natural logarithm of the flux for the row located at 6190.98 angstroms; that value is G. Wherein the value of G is 1.77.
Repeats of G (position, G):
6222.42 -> 1.66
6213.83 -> 1.66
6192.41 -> 1.68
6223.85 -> 1.79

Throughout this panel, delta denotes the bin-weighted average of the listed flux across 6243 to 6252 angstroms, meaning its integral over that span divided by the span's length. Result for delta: 5.80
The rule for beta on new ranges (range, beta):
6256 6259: 5.06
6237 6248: 5.45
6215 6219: 5.91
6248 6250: 6.12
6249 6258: 5.69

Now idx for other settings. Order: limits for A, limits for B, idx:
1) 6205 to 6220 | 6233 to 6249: 0.27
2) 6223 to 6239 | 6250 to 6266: 0.04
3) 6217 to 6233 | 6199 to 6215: 0.17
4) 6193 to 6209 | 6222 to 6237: 0.11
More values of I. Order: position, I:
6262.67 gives 5.63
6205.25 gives 6.38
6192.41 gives 5.34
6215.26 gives 5.86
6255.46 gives 5.1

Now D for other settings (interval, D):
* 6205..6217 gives 6205.25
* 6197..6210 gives 6203.82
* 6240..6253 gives 6249.70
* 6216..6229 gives 6219.56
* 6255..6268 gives 6265.55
